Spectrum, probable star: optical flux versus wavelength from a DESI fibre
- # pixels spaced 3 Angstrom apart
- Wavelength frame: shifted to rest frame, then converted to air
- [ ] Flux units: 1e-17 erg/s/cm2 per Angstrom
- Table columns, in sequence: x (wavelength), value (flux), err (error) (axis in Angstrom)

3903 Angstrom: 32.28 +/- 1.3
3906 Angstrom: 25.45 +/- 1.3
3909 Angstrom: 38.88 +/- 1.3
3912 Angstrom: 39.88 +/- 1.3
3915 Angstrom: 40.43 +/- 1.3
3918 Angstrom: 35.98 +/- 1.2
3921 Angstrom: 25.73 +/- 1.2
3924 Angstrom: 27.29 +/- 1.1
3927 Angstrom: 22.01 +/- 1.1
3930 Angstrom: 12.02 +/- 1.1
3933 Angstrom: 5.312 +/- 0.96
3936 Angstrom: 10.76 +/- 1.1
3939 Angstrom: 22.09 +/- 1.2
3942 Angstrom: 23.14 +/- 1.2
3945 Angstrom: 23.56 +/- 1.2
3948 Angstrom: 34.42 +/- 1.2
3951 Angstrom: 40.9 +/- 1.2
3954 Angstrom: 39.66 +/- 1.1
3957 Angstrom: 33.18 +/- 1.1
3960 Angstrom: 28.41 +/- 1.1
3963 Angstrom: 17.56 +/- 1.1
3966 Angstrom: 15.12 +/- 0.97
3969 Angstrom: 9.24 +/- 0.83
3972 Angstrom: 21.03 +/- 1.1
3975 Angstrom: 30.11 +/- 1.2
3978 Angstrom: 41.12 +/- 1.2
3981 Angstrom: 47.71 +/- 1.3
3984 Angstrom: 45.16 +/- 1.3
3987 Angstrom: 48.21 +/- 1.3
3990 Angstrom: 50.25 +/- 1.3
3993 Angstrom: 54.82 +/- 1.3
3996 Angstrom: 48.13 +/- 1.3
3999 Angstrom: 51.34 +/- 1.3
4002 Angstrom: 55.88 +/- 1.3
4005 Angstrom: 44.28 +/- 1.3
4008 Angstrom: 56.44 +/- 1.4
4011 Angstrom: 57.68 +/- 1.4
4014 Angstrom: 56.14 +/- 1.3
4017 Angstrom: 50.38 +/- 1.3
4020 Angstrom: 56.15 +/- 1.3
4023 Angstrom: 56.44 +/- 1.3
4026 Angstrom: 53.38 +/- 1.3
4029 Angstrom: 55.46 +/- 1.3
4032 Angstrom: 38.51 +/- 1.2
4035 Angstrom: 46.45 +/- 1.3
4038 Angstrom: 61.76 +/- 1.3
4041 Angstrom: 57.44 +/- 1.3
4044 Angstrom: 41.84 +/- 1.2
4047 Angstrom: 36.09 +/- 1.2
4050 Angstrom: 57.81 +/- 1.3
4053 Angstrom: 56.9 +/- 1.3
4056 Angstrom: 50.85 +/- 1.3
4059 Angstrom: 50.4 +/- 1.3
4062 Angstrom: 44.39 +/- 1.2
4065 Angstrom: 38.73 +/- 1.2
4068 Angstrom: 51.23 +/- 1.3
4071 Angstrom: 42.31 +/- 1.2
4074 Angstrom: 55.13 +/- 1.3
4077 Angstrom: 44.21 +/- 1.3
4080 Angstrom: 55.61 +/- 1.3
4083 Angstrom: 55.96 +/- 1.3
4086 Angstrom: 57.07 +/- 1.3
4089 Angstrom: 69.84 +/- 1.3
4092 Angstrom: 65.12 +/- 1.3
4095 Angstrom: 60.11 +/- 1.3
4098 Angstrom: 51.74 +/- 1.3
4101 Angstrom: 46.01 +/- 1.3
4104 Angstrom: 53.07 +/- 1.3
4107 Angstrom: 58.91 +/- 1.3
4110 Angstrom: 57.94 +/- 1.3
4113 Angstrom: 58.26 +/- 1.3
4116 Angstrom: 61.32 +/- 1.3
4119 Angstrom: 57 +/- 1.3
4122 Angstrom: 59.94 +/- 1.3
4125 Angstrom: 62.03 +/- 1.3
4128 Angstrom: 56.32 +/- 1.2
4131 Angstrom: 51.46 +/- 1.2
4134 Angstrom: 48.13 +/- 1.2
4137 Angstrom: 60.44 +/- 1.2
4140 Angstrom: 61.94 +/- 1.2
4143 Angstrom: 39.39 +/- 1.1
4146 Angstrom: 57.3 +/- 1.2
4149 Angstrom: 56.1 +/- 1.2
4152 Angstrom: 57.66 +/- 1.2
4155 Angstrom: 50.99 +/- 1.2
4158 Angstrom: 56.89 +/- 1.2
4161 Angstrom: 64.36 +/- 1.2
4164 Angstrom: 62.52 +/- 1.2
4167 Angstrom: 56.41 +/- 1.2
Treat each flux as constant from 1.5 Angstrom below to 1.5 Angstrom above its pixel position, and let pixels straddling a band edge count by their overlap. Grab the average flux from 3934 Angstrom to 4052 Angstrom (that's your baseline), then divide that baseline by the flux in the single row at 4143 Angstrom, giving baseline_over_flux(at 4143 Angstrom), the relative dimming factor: 1.1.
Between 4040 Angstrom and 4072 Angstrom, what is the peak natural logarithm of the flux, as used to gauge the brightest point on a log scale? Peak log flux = 4.06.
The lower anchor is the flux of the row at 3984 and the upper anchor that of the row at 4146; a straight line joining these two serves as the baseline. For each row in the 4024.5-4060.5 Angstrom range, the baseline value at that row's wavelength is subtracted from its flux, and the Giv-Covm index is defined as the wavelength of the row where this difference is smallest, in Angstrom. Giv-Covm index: 4047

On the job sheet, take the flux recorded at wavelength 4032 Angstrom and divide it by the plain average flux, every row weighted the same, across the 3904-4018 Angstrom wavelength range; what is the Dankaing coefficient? 1.10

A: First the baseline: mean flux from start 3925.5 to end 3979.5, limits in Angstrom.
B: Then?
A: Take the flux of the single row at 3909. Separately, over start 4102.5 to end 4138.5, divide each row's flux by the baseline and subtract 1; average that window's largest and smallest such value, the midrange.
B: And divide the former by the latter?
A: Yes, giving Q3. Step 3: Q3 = 30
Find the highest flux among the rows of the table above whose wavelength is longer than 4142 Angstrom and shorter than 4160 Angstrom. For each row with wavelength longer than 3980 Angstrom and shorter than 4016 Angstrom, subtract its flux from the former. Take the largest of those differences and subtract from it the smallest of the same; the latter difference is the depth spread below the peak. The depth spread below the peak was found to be 13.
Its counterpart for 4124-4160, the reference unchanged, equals 23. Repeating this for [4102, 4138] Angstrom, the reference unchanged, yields 14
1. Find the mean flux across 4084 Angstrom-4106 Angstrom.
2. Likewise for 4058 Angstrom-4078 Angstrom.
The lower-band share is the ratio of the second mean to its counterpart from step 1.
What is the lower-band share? 0.81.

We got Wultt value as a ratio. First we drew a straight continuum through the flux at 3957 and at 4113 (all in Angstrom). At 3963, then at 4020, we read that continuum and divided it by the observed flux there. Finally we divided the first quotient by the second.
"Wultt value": 2.52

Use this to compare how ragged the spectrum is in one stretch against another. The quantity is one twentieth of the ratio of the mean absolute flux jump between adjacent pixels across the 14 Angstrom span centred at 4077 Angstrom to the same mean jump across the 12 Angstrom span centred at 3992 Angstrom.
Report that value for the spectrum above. 0.10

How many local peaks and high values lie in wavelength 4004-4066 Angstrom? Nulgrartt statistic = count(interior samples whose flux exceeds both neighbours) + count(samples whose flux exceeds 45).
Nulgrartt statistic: 20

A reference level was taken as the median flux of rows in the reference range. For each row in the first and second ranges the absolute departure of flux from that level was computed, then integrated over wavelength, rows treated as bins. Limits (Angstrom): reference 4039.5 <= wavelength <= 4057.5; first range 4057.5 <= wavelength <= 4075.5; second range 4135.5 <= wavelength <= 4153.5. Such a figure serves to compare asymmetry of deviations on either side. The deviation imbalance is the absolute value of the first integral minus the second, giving 15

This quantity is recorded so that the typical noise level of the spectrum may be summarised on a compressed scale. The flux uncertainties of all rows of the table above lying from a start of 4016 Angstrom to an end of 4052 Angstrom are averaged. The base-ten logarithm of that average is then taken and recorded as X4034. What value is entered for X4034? 0.106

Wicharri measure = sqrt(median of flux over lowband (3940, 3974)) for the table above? 4.9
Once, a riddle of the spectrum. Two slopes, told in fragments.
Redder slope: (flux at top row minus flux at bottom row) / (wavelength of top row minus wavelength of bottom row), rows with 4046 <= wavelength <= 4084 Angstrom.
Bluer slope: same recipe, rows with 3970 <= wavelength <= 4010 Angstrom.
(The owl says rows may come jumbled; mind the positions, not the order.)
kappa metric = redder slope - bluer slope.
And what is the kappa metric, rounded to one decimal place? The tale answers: -0.4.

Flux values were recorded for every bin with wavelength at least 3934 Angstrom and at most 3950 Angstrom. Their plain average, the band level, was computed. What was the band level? 23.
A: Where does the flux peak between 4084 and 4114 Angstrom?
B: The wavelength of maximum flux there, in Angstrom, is 4089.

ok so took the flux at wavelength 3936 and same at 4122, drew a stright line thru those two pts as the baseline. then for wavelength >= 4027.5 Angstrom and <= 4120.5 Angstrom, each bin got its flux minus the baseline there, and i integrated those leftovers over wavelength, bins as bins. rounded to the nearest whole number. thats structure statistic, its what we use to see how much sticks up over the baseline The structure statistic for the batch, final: 518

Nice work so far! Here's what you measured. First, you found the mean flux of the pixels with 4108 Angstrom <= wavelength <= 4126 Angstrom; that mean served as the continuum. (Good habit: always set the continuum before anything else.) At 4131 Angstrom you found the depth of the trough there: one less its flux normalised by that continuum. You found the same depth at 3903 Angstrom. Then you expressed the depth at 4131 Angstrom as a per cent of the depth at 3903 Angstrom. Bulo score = 29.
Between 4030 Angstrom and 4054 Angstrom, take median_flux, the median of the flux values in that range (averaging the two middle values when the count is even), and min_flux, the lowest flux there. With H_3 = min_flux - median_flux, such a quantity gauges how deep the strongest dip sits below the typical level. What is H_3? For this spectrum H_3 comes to -16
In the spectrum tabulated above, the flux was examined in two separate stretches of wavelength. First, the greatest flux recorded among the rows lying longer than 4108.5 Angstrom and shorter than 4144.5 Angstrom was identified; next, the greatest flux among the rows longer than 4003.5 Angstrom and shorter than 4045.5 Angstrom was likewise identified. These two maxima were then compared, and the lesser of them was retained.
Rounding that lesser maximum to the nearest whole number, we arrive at 62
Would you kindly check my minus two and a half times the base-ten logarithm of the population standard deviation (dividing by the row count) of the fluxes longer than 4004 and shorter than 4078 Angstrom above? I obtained -2.1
